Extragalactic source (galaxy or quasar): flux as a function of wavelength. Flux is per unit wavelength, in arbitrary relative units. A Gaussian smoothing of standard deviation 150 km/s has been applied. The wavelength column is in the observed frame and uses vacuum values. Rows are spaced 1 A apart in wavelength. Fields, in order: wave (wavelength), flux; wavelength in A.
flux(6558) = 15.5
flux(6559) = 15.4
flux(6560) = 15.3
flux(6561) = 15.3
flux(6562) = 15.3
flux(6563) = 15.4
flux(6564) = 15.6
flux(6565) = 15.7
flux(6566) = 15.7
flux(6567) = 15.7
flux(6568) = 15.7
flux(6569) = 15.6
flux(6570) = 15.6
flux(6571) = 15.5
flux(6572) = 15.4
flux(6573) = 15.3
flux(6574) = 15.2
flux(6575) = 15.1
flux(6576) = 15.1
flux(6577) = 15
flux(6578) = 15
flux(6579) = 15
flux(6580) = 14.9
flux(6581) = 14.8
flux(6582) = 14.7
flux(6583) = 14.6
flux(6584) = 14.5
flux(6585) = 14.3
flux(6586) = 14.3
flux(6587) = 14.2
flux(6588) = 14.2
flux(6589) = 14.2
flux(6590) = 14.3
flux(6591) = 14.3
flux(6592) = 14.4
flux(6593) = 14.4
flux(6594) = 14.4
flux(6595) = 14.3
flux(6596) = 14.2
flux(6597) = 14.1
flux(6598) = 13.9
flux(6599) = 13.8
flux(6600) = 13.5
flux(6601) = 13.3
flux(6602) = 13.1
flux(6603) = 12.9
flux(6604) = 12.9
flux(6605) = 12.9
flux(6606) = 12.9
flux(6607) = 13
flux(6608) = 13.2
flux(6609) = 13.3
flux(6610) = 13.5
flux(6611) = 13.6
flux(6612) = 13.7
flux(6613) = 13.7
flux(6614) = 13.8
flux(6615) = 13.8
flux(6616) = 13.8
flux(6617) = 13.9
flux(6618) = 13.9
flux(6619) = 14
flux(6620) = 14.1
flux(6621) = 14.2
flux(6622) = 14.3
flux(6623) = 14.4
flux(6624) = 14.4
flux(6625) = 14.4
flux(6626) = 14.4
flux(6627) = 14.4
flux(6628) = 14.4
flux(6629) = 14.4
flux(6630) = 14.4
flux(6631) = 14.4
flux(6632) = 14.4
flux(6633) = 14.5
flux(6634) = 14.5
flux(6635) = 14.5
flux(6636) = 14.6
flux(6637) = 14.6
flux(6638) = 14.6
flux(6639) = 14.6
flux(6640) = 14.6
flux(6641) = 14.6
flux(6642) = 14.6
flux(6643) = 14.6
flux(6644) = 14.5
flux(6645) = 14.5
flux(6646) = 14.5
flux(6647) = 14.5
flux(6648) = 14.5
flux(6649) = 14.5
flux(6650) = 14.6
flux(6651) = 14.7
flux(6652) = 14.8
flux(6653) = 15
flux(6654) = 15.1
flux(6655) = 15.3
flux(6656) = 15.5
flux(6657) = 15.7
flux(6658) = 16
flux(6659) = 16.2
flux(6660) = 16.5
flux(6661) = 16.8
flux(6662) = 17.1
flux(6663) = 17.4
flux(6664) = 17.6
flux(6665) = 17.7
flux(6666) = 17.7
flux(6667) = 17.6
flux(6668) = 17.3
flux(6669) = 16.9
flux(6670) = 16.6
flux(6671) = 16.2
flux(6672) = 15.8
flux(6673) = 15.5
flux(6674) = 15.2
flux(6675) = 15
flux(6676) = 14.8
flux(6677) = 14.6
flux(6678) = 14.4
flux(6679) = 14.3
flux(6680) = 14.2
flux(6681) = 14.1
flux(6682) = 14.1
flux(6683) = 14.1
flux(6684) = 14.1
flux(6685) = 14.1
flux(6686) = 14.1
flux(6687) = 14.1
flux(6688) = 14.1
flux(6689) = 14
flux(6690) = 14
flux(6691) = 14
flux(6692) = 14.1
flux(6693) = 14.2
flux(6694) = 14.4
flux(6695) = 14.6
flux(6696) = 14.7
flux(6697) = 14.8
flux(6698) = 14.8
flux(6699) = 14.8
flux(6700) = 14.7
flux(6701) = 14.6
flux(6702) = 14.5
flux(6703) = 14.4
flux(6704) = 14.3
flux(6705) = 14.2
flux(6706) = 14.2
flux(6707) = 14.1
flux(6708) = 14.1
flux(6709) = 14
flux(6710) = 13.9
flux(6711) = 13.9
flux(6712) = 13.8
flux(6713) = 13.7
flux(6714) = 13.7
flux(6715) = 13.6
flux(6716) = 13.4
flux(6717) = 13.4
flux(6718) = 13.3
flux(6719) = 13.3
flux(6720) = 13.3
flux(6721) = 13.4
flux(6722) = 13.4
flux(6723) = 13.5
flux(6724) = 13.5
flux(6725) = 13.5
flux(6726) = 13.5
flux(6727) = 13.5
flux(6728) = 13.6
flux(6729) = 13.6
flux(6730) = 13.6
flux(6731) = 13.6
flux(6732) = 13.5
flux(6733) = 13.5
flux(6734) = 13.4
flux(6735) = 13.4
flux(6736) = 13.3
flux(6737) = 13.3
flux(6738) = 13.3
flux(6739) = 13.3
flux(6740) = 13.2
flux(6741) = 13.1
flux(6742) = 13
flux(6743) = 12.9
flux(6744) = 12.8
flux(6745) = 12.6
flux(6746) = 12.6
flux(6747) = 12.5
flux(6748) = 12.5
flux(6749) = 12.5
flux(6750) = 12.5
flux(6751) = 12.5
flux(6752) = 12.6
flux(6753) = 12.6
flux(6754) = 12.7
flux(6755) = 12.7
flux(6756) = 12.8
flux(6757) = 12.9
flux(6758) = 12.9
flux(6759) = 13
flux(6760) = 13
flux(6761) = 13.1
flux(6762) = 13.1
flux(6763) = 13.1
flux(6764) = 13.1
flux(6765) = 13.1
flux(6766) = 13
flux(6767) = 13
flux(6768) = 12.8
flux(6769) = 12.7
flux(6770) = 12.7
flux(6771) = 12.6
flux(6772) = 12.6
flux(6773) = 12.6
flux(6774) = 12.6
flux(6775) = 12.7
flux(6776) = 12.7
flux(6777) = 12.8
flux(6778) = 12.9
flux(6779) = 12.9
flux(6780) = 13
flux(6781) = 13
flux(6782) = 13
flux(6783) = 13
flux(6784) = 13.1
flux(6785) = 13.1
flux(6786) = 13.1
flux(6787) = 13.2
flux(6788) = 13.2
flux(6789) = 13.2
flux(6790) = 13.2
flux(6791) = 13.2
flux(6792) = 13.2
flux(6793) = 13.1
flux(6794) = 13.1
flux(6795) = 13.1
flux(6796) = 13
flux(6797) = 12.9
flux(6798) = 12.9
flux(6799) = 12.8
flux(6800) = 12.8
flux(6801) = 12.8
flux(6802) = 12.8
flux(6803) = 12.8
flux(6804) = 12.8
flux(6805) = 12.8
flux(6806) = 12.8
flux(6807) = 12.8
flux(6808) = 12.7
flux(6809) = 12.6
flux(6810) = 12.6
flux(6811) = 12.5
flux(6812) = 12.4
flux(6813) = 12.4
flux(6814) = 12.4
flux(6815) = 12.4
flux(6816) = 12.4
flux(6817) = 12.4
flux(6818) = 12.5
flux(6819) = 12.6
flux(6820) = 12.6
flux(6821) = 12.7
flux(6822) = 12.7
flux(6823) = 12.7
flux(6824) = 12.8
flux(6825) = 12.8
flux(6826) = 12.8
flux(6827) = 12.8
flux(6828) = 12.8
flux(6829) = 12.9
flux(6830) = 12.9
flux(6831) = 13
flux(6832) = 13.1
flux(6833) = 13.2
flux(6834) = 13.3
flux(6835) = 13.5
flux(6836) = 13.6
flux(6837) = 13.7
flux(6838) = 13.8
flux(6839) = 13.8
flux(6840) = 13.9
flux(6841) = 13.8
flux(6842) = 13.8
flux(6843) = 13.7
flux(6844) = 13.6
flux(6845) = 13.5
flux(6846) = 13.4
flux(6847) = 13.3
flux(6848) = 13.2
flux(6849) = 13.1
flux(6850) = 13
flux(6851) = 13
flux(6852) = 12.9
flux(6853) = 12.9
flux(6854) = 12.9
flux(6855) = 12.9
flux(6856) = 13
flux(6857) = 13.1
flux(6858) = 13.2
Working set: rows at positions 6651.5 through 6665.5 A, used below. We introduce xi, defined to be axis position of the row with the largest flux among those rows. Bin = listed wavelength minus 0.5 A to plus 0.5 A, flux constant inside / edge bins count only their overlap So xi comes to 6665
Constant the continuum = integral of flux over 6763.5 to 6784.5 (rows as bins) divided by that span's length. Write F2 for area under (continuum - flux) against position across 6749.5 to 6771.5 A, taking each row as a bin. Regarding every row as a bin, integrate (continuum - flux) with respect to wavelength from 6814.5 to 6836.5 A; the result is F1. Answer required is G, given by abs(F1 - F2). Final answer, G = 0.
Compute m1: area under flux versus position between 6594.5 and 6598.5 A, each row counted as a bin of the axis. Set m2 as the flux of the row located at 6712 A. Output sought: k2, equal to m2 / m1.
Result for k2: 0.244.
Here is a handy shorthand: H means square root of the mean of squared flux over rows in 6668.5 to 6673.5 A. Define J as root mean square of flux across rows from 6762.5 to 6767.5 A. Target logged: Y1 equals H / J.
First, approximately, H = 16.2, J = 13.1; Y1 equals 1.24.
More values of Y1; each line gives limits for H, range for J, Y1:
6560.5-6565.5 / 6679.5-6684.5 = 1.09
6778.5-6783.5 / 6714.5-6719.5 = 0.97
